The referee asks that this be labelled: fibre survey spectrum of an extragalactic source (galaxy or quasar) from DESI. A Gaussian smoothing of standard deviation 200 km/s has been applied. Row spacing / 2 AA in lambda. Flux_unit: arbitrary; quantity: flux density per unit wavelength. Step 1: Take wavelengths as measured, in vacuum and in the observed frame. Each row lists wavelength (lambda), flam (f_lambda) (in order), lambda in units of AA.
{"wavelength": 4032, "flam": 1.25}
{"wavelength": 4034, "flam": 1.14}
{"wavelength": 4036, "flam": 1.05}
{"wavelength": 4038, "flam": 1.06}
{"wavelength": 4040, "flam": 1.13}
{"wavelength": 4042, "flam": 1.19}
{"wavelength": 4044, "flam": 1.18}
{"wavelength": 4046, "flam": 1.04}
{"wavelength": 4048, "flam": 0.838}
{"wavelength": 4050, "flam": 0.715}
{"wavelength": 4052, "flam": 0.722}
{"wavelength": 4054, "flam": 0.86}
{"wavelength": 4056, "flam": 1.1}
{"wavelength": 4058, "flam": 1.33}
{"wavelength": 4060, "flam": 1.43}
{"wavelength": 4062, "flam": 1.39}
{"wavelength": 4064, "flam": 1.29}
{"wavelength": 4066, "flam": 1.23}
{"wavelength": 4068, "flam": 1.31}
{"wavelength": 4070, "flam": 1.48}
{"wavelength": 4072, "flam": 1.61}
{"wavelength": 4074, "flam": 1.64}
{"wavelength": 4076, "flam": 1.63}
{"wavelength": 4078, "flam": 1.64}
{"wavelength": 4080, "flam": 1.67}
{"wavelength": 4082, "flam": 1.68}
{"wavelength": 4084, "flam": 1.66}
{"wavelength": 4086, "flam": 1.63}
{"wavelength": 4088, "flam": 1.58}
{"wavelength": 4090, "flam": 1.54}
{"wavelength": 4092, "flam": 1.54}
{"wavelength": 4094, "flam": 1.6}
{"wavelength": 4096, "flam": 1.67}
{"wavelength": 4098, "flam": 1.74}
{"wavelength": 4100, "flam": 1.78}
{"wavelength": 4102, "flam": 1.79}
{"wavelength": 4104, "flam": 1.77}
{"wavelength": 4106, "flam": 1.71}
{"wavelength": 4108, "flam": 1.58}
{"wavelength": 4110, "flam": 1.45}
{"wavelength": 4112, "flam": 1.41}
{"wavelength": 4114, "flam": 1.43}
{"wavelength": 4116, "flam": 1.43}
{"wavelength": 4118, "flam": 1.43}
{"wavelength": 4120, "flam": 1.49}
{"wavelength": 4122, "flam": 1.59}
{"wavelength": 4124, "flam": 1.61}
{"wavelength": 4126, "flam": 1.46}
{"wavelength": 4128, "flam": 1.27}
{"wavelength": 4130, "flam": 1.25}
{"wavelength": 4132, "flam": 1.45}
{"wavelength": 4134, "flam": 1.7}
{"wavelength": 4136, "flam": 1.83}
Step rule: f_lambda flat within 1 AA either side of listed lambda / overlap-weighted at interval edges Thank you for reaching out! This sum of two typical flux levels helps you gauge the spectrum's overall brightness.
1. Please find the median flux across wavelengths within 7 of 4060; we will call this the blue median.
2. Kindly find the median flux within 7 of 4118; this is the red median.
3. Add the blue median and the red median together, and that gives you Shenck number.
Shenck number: 2.72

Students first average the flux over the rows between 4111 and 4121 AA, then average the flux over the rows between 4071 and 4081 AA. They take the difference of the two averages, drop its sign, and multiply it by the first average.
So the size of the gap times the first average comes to 0.29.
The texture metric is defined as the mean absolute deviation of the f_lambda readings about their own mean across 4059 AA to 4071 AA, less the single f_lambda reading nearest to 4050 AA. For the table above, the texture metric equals -0.64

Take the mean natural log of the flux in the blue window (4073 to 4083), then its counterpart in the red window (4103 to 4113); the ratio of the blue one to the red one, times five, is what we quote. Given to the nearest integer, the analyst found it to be 6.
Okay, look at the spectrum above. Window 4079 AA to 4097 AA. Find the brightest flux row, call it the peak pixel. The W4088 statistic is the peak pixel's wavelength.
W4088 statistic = 4082 AA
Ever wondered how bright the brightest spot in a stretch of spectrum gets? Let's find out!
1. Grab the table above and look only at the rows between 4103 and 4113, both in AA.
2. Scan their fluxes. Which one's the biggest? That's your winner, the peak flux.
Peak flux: 1.77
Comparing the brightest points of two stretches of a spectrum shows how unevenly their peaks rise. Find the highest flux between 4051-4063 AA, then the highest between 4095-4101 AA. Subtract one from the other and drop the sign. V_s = 0.35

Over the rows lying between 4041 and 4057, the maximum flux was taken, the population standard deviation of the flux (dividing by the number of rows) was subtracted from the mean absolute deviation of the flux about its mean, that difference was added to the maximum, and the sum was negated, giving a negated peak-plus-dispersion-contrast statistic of -1.2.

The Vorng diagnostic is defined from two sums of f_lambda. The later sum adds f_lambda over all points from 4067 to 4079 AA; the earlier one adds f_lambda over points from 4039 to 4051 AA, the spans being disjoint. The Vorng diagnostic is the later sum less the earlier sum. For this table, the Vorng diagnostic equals 3.2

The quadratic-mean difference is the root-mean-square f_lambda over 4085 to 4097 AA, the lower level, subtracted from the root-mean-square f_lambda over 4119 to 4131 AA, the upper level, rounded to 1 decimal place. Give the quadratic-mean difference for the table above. -0.1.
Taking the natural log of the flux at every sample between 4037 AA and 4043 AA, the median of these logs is 0.1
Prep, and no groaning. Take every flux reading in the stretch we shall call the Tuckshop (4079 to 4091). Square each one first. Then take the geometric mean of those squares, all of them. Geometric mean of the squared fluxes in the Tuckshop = 2.6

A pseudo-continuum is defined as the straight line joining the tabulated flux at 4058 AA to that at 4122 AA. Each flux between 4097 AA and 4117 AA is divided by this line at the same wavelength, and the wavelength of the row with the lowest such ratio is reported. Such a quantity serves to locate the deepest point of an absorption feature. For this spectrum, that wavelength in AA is 4112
